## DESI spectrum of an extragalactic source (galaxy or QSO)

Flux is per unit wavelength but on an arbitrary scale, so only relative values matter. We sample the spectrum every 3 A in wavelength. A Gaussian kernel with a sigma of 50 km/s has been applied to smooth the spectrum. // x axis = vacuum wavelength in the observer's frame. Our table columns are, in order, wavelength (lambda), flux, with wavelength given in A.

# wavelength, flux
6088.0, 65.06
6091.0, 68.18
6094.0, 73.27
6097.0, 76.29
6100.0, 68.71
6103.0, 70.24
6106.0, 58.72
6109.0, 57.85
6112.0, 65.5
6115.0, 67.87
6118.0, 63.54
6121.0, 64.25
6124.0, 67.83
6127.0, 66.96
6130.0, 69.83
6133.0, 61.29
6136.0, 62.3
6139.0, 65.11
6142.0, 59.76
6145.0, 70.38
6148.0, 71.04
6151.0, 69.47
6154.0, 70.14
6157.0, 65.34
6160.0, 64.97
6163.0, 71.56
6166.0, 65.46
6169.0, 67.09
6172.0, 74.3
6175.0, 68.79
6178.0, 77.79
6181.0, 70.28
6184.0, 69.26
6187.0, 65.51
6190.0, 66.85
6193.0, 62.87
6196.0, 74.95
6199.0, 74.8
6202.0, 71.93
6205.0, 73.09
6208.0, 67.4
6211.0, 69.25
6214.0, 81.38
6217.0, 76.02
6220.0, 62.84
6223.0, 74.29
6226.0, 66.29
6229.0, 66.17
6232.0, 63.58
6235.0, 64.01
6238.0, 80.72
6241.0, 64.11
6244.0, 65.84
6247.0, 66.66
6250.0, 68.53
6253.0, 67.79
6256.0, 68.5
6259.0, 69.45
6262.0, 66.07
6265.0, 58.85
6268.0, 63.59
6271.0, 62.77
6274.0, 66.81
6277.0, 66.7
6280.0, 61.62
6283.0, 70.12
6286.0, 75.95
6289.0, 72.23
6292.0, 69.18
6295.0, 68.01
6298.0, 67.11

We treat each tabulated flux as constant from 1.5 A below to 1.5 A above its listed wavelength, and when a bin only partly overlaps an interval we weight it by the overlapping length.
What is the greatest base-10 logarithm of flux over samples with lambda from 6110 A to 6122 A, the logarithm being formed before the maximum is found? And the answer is 1.83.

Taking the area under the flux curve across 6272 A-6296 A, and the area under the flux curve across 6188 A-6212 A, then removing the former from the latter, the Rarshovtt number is 32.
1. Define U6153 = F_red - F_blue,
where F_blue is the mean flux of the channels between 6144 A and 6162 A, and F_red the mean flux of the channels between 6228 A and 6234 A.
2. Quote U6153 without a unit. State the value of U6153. -4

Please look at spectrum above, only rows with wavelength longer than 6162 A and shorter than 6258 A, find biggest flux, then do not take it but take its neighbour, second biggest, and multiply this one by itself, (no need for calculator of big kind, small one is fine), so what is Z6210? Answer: 6516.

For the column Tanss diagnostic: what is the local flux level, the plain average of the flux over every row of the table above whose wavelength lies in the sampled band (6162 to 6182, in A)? 71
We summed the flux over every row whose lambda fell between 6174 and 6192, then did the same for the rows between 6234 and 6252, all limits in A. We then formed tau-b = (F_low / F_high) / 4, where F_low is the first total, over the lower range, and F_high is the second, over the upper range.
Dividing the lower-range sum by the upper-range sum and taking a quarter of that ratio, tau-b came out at 0.26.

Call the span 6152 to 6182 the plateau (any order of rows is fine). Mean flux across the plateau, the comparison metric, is 69.6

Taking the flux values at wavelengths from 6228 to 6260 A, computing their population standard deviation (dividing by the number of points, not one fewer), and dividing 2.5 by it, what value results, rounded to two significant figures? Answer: 0.55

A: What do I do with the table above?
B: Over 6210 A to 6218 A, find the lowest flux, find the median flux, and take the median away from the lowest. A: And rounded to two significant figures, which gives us -6.8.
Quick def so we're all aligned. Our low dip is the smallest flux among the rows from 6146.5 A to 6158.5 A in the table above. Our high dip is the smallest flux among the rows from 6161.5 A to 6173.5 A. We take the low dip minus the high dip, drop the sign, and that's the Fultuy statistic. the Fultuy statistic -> 0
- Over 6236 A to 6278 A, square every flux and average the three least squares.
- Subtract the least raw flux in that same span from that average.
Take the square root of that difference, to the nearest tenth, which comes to 61.3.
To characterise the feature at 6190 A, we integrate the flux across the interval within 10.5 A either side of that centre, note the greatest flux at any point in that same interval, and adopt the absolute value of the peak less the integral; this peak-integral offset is 1379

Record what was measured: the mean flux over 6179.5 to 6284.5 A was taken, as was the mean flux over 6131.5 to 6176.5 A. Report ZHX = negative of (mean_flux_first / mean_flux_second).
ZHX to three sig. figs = -1.02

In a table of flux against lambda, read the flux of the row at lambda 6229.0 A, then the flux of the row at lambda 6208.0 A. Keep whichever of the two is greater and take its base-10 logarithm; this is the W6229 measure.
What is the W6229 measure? 1.83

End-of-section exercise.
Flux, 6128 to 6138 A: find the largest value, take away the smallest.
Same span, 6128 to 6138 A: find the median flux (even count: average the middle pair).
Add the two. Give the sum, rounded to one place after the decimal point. 70.8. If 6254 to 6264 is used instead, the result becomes 71.9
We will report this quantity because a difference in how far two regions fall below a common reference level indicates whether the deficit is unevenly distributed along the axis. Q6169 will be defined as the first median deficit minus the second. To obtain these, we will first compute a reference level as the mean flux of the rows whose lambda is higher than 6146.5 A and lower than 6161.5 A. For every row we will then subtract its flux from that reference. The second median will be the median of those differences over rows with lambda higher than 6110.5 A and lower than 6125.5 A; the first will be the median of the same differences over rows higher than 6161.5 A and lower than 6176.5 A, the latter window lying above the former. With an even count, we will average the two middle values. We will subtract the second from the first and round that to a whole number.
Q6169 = -3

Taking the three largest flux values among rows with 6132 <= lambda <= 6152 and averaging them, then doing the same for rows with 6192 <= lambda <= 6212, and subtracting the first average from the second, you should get 4.0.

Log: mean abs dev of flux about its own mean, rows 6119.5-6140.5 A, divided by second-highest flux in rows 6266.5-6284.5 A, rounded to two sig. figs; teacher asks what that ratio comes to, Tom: 0.036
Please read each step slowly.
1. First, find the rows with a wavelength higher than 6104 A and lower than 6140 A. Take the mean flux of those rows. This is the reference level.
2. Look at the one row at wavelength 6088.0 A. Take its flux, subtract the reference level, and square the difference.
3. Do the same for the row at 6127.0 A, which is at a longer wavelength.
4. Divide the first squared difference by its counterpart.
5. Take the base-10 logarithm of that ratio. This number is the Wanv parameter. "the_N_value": -1.1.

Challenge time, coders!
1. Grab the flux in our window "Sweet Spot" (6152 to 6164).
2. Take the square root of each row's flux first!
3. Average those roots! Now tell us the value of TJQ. 8.24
